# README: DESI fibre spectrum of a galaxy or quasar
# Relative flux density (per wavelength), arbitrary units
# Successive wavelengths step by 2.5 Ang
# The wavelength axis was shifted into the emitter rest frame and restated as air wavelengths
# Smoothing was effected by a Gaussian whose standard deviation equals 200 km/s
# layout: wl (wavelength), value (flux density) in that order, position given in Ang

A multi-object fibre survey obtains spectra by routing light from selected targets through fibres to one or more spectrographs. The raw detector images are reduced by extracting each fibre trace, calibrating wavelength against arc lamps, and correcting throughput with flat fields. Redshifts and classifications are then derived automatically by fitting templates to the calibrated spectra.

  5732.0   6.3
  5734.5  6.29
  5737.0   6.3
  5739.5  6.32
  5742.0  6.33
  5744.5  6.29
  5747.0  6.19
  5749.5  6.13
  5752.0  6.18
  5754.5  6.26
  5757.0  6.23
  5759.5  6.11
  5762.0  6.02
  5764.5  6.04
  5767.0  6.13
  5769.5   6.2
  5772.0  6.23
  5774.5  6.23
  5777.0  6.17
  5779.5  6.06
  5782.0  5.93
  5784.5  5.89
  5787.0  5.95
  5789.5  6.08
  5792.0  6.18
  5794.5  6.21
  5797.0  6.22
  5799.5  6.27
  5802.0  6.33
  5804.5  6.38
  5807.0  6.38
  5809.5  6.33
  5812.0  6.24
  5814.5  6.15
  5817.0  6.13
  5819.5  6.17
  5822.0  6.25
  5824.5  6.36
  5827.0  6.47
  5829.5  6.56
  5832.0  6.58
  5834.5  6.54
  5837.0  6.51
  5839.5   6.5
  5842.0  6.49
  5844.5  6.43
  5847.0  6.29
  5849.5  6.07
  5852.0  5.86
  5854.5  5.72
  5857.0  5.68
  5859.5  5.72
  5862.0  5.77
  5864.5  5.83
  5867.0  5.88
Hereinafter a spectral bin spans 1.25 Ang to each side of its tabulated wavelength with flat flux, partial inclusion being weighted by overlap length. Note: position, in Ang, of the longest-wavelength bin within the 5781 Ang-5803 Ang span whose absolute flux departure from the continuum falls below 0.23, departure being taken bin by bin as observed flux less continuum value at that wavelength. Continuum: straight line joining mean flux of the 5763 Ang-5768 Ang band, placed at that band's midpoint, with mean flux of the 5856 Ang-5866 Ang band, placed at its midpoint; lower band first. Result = 5794.5 Ang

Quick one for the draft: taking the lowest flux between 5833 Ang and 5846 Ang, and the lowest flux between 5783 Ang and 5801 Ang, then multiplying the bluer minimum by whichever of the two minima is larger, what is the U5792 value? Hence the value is 37.9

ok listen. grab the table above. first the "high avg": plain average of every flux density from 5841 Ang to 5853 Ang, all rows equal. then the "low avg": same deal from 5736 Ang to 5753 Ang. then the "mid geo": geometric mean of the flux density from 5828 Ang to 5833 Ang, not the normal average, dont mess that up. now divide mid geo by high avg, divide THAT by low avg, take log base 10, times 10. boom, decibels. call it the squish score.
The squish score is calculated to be -7.7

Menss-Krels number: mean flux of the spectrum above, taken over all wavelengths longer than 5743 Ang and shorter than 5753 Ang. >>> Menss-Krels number 6.20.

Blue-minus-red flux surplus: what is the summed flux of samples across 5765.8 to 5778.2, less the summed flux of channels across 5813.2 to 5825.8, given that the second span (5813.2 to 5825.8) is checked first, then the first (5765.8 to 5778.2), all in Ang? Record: -0.1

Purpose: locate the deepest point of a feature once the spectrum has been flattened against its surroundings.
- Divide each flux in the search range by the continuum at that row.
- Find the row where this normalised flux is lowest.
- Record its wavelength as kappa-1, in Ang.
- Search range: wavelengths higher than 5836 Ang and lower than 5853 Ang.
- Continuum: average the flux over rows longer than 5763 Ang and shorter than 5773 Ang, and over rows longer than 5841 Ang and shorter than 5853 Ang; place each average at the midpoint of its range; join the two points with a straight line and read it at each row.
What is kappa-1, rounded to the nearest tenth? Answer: 5852.0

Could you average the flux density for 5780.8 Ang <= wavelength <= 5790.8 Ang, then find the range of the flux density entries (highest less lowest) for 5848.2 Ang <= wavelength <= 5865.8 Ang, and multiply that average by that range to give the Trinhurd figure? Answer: 2.3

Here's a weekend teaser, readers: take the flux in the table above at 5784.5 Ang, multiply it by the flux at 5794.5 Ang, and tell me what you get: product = 36.6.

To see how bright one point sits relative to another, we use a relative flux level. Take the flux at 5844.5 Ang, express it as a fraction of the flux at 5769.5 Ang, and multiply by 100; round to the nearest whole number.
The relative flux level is 104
